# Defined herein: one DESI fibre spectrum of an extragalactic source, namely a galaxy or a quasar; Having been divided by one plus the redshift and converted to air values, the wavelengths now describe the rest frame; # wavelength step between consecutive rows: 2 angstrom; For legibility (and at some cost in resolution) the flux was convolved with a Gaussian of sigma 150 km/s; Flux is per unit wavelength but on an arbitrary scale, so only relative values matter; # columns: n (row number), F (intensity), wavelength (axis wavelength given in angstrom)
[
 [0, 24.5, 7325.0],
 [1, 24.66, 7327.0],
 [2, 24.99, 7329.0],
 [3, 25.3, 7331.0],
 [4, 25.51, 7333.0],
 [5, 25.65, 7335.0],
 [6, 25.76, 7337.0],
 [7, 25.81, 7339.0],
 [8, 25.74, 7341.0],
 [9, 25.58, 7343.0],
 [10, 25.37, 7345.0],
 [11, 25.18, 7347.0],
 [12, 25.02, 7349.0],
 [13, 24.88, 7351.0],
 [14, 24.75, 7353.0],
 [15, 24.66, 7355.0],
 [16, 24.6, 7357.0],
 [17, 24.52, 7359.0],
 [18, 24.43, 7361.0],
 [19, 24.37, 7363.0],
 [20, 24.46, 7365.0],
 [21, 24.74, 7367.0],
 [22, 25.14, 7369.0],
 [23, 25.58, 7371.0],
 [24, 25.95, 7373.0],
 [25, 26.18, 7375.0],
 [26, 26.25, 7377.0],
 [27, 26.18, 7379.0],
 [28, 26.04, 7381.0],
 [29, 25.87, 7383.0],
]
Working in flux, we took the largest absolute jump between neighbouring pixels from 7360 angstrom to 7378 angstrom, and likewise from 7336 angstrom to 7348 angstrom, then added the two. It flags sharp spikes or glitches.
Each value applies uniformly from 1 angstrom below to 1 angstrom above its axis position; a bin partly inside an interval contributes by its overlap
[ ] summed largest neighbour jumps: 0.650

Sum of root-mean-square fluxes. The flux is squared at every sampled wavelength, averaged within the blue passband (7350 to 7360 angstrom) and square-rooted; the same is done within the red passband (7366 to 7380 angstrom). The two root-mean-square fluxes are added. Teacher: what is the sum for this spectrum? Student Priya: 50.4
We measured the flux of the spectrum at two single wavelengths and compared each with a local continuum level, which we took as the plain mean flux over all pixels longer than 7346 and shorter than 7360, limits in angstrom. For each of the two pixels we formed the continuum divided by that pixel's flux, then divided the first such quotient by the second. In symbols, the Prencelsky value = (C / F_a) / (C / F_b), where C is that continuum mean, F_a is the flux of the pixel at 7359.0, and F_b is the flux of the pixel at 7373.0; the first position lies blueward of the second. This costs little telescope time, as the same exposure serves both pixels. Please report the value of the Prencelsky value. 1.06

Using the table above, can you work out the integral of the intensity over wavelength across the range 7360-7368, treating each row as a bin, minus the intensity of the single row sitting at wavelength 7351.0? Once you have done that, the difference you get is 171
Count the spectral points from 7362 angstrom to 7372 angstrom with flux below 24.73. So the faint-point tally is 2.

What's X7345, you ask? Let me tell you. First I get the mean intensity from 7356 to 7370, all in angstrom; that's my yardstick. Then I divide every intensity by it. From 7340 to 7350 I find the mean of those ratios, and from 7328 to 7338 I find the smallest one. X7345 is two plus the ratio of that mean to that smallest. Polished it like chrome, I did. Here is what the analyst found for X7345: 3.02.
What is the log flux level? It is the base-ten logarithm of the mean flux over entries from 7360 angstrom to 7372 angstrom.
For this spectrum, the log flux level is 1.39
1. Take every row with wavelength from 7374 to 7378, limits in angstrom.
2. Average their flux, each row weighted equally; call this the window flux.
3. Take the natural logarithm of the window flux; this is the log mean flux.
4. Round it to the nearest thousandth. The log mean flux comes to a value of 3.266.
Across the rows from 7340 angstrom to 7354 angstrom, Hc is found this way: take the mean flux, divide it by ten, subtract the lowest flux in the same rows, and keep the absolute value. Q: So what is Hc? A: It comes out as 22.2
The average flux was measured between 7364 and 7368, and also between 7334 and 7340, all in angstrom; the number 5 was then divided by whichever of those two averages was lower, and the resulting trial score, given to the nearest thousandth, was 0.203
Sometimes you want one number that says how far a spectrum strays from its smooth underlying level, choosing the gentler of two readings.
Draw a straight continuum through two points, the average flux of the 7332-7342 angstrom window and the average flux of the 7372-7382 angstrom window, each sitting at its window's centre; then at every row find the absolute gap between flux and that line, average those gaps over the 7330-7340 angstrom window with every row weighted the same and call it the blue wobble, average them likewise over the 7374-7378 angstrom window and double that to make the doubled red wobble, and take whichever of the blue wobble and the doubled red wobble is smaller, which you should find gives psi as 0.131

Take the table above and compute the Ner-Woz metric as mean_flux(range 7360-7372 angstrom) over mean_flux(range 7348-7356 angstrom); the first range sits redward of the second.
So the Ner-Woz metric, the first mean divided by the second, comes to 1.00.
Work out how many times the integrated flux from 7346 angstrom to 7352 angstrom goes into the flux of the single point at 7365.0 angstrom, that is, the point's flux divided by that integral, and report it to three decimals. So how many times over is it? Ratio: 0.163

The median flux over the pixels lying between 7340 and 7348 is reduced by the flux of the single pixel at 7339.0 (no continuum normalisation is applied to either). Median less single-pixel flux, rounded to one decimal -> -0.3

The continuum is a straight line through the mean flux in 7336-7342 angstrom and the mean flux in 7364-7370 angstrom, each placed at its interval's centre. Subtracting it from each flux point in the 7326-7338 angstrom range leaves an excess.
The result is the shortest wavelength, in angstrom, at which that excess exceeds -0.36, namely 7335.0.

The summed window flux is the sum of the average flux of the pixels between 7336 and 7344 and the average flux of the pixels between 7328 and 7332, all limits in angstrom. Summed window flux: 50.9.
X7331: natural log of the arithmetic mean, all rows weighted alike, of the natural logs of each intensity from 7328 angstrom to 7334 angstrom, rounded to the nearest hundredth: 1.17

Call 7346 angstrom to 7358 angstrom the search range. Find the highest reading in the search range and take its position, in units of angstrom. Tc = 7347.0 angstrom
